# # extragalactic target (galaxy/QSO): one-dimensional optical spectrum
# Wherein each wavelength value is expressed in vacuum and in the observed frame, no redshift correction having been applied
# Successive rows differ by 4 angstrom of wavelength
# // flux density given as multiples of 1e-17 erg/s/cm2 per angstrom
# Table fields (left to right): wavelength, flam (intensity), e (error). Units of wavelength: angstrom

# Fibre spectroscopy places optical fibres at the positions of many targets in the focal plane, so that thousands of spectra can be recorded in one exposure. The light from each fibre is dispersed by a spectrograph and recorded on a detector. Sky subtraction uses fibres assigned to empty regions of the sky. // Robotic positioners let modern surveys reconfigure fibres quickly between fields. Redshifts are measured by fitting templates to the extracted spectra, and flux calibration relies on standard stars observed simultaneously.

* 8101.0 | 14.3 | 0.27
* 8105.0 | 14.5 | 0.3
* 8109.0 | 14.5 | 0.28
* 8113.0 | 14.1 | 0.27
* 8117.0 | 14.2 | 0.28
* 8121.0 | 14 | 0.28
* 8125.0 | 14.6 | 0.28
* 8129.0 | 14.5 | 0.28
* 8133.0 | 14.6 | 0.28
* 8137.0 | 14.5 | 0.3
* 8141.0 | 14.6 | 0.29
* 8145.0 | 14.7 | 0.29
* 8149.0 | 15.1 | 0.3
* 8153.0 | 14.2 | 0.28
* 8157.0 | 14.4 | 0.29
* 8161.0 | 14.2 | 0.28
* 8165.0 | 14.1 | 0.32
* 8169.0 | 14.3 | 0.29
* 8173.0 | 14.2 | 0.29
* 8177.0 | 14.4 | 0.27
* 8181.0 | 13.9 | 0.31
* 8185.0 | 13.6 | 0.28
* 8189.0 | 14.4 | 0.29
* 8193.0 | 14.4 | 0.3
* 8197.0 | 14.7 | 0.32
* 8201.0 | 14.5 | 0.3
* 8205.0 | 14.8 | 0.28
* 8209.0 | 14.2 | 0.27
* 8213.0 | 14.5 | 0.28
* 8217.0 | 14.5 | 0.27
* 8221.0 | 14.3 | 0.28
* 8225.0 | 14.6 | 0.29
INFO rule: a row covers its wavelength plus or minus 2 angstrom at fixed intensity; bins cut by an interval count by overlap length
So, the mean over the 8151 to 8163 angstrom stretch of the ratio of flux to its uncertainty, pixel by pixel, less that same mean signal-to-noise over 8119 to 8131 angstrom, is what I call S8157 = -0.9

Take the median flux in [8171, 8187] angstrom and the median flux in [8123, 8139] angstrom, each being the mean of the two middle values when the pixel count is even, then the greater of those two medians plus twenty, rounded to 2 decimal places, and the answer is 34.55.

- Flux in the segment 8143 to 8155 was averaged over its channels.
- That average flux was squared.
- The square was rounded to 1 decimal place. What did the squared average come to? 215.1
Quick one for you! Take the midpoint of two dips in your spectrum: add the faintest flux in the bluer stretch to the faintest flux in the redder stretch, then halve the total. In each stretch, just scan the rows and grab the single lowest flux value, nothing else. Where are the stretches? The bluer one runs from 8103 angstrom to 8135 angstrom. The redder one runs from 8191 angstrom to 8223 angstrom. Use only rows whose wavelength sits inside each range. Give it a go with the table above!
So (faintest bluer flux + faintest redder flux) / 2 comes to 14.1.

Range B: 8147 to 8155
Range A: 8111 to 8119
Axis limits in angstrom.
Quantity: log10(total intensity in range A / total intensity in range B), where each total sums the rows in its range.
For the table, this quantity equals -0.015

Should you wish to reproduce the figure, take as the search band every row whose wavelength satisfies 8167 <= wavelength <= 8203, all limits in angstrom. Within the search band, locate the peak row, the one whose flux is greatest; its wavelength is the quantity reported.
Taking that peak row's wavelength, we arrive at 8197.0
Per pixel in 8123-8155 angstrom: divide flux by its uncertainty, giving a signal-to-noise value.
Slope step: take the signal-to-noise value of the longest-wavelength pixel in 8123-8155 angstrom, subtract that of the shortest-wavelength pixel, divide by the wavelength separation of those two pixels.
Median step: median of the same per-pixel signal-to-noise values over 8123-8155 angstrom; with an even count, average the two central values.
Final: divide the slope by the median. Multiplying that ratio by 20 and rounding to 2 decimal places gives -0.02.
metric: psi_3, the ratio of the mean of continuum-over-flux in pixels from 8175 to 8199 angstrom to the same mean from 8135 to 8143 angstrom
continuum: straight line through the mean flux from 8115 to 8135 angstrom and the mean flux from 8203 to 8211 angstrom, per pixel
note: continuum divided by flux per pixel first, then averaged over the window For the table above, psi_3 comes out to 1.03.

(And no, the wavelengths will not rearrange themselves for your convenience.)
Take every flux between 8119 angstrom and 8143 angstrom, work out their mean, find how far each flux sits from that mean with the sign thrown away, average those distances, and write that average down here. 0.16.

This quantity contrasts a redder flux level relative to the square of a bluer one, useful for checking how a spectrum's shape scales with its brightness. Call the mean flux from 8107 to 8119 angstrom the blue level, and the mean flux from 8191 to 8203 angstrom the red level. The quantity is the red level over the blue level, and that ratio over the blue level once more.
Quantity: 0.0714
